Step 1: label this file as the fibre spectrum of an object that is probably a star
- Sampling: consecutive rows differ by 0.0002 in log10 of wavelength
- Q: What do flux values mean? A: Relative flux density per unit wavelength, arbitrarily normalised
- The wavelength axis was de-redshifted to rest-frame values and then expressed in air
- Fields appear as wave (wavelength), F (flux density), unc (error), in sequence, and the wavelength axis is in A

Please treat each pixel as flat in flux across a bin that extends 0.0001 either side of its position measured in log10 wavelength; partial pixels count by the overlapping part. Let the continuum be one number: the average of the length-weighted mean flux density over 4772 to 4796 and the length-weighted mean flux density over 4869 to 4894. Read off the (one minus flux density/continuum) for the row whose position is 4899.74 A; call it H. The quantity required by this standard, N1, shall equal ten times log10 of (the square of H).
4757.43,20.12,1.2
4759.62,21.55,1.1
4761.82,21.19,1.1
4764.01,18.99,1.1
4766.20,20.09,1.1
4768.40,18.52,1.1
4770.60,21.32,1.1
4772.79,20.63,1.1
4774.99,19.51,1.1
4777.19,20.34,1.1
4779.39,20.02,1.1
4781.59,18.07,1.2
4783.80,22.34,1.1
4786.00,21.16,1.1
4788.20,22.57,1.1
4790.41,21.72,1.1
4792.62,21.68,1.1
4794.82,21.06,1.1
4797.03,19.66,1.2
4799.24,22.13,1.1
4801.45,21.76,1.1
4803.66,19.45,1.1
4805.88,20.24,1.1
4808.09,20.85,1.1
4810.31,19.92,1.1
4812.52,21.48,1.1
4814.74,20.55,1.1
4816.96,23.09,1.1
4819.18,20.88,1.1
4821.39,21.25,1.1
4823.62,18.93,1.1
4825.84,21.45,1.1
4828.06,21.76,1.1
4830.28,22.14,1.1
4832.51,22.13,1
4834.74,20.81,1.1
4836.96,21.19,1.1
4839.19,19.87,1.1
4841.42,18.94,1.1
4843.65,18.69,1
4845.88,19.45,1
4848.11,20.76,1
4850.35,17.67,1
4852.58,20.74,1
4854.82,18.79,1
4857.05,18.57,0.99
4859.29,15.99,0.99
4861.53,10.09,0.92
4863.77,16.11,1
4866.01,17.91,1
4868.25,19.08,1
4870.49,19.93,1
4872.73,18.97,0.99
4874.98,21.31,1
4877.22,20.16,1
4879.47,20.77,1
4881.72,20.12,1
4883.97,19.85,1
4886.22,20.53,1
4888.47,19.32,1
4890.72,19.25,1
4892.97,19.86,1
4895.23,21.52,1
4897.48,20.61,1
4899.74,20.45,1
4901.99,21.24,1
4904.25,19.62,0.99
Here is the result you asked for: -54.4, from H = 0.00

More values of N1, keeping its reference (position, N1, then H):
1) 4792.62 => -24.1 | -0.06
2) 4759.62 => -25.1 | -0.06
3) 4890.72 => -24.9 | 0.06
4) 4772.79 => -39.4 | -0.01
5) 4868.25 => -23.7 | 0.07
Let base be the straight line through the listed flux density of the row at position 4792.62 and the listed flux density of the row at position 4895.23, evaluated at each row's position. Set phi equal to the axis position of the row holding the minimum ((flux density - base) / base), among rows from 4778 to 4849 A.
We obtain 4781.59 A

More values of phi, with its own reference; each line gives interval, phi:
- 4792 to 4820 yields 4803.66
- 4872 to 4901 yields 4872.73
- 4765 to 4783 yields 4781.59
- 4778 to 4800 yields 4781.59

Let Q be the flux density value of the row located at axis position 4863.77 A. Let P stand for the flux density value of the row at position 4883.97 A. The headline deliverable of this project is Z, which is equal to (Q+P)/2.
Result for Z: 18.0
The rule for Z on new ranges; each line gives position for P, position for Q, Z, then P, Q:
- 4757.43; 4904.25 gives 19.9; 20.12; 19.62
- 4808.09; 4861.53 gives 15.5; 20.85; 10.09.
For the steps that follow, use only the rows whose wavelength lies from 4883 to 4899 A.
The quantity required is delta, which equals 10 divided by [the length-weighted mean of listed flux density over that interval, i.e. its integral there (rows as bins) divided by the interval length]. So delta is 0.496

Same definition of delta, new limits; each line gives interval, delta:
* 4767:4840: 0.479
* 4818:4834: 0.471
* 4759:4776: 0.495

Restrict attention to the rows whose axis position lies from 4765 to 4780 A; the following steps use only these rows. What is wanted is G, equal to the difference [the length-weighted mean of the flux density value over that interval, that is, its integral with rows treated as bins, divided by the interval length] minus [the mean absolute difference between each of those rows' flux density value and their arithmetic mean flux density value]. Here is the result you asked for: 19.4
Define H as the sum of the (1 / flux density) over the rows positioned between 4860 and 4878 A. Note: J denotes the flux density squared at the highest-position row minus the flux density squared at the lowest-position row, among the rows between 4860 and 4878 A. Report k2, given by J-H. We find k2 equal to 304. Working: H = 0.47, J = 305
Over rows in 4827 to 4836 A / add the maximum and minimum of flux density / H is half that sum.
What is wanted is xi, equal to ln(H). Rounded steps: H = 21.5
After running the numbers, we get 3.07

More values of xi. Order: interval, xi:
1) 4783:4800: 3.05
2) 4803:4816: 3.02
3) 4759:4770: 3.00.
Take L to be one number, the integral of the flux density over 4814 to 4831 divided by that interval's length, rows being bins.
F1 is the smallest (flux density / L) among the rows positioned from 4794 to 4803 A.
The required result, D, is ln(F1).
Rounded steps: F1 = 0.92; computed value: -0.08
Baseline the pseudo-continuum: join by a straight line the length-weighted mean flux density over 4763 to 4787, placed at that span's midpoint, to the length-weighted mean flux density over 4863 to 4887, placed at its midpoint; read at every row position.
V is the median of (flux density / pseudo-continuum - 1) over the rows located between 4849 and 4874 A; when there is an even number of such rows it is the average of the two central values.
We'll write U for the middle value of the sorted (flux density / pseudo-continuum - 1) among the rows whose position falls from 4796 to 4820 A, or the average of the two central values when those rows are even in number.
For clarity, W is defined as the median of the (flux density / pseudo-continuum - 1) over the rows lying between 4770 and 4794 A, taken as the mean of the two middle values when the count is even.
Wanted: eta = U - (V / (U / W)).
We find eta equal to 0.11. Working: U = 0.047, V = -0.06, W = 0.056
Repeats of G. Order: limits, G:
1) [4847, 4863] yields 14.9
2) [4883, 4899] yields 19.5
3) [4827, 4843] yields 20.0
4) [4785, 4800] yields 20.7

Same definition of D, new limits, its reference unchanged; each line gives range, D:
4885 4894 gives -0.10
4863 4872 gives -0.28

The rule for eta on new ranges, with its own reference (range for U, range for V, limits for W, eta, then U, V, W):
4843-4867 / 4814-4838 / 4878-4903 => 0.01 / -0.055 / 0.07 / 0.053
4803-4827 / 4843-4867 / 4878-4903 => 0.11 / 0.047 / -0.06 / 0.053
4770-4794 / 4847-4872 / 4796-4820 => 0.10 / 0.056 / -0.06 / 0.047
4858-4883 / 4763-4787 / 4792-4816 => -0.03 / -0.026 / 0.00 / 0.047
